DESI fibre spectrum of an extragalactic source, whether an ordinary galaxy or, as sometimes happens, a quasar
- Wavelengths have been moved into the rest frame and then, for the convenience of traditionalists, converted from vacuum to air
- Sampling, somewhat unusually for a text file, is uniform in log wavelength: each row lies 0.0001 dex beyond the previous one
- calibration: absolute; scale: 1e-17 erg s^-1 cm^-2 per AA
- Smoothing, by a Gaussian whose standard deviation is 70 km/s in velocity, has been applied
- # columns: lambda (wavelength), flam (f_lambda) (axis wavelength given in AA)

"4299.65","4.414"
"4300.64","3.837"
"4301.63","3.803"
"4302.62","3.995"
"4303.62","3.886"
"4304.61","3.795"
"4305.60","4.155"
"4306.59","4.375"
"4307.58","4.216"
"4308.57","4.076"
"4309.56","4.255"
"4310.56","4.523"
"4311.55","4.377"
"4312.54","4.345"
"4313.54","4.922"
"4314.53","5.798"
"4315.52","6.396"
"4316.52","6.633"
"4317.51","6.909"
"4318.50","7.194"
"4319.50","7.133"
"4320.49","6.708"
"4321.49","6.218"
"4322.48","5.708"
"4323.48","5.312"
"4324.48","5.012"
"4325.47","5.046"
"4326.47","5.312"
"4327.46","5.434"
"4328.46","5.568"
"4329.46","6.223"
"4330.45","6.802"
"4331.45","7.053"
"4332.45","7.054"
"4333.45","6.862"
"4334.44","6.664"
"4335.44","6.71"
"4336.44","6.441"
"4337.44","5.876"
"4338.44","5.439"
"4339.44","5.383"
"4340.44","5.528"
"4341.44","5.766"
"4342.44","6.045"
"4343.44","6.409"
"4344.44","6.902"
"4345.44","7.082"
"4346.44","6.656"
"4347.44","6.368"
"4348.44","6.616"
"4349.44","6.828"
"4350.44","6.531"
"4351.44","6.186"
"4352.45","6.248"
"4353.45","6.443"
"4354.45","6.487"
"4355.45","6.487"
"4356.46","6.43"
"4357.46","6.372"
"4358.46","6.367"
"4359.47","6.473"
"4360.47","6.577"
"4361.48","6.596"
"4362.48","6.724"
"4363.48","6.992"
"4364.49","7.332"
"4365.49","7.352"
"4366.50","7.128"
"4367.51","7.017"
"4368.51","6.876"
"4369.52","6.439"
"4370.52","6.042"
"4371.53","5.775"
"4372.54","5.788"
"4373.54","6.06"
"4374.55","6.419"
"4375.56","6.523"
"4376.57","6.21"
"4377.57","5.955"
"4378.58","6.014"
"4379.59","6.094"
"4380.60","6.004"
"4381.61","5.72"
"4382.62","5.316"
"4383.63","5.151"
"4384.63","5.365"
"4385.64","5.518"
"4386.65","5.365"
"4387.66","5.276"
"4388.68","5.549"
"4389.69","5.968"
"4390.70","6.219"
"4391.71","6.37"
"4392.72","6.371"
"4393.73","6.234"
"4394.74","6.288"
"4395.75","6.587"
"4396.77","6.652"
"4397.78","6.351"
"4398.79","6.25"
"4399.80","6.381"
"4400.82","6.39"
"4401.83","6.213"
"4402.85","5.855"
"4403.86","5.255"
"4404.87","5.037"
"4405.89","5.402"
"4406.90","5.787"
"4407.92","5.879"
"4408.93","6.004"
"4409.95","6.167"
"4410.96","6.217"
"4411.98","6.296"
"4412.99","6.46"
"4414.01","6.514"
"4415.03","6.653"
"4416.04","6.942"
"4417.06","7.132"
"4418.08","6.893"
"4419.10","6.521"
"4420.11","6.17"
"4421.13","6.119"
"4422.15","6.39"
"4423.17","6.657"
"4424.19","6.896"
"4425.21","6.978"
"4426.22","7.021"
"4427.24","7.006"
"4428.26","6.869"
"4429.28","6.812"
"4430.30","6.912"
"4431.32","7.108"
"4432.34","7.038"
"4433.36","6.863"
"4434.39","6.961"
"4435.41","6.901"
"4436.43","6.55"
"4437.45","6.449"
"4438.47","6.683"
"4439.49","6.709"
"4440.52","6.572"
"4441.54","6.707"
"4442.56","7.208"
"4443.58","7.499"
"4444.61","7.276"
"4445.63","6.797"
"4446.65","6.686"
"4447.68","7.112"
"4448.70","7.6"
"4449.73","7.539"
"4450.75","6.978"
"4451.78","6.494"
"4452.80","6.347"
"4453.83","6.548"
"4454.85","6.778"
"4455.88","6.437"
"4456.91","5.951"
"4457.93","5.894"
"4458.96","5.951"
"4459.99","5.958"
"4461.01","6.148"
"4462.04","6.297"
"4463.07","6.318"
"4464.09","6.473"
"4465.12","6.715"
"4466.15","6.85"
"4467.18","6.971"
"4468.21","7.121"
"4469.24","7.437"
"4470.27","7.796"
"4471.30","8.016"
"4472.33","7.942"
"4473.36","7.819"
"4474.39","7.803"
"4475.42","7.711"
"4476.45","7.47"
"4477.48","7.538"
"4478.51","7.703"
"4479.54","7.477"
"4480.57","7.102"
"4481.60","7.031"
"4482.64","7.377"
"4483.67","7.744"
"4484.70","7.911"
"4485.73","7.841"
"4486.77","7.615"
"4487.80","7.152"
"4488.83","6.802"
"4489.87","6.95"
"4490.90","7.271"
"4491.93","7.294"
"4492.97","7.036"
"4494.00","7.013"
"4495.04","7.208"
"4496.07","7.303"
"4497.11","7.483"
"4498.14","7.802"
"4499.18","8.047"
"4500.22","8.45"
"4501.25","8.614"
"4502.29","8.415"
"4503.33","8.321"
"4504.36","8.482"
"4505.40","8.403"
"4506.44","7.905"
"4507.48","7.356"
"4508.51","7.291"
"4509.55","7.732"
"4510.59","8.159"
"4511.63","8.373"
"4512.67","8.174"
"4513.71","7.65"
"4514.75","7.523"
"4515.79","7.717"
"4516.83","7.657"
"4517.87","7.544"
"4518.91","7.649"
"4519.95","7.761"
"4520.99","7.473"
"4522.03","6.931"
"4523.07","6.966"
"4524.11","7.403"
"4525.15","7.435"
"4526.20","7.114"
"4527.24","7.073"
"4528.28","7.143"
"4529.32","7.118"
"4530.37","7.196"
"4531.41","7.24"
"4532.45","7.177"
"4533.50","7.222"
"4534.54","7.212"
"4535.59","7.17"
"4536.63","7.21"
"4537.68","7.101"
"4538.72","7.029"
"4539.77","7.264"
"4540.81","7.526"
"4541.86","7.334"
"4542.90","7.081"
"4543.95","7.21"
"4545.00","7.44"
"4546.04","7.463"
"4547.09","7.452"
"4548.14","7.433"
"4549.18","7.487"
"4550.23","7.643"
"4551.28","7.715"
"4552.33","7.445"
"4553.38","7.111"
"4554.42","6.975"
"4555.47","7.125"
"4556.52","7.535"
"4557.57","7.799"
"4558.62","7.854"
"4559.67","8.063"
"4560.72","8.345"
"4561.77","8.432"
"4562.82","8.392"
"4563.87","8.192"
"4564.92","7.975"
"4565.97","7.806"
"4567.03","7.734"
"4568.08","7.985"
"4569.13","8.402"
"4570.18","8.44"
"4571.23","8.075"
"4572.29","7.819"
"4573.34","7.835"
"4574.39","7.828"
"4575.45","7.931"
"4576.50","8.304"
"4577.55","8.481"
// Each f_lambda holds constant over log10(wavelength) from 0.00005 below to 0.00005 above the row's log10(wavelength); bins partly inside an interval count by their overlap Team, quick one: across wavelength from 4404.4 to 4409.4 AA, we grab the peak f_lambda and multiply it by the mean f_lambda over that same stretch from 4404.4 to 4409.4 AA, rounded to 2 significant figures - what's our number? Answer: 34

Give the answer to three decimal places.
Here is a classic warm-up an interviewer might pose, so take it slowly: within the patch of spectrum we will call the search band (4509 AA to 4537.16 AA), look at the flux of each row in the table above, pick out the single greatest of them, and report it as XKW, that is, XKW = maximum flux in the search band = 8.373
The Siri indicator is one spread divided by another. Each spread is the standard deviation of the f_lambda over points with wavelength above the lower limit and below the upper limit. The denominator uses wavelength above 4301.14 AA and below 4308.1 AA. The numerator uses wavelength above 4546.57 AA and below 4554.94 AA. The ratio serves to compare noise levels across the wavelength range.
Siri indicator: 1.1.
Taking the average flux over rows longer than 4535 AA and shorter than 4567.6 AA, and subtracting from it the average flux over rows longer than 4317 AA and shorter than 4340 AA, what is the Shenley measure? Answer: 1.38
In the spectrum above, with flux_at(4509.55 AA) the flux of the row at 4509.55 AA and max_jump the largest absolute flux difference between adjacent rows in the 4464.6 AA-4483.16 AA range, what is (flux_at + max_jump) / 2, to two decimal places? 4.05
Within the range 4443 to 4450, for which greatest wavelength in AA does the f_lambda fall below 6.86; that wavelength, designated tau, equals 4446.65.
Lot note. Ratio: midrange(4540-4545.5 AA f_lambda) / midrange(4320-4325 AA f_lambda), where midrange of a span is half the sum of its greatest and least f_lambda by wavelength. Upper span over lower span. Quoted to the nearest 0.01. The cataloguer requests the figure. 1.25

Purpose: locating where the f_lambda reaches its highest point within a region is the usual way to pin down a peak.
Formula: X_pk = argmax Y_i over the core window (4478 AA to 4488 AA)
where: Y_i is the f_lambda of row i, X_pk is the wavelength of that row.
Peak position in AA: 4484.70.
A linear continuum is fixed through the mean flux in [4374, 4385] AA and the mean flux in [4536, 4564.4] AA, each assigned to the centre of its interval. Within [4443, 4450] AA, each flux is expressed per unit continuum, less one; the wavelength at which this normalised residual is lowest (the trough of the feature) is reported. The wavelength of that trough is 4446.65 AA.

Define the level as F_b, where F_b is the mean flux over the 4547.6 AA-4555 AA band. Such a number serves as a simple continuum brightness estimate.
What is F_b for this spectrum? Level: 7.4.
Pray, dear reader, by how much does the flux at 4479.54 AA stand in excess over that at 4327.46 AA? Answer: 2.0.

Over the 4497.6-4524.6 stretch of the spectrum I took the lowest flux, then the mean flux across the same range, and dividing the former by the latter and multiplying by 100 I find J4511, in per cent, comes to 88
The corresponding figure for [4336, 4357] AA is 86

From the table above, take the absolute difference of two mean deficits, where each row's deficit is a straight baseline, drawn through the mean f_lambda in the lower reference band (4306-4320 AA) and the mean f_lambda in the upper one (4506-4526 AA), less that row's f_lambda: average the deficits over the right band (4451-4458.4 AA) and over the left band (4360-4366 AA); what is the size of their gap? 1.6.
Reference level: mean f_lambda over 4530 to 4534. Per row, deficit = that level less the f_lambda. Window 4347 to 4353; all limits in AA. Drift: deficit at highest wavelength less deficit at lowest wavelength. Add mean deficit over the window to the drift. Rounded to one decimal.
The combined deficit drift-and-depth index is 0.9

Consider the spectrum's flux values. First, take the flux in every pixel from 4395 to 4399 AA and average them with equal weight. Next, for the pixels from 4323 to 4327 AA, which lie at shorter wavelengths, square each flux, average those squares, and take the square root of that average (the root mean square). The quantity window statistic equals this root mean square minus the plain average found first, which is -1.3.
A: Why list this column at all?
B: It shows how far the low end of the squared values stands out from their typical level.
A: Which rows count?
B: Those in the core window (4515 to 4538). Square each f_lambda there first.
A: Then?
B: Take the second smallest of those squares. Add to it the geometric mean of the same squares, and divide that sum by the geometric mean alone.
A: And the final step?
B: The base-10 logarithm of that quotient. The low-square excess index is 0.282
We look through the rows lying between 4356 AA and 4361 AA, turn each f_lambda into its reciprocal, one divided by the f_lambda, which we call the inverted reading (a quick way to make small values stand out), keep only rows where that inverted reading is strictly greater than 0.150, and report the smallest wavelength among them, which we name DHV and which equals 4356.46 AA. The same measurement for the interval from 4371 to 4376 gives 4371.53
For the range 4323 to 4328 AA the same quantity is 4323.48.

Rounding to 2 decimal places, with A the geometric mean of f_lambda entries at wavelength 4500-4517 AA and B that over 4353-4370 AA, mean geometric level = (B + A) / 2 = 7.35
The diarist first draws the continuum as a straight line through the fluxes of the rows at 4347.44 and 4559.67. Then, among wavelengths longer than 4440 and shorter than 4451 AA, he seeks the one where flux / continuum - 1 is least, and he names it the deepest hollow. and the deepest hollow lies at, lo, 4440.52 AA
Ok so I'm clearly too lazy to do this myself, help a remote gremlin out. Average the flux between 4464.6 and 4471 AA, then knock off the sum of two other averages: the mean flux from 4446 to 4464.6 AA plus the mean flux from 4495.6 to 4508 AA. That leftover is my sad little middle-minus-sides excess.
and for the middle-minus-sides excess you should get -7.4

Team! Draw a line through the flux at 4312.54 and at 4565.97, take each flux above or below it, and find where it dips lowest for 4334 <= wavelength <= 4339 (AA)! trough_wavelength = 4338.44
